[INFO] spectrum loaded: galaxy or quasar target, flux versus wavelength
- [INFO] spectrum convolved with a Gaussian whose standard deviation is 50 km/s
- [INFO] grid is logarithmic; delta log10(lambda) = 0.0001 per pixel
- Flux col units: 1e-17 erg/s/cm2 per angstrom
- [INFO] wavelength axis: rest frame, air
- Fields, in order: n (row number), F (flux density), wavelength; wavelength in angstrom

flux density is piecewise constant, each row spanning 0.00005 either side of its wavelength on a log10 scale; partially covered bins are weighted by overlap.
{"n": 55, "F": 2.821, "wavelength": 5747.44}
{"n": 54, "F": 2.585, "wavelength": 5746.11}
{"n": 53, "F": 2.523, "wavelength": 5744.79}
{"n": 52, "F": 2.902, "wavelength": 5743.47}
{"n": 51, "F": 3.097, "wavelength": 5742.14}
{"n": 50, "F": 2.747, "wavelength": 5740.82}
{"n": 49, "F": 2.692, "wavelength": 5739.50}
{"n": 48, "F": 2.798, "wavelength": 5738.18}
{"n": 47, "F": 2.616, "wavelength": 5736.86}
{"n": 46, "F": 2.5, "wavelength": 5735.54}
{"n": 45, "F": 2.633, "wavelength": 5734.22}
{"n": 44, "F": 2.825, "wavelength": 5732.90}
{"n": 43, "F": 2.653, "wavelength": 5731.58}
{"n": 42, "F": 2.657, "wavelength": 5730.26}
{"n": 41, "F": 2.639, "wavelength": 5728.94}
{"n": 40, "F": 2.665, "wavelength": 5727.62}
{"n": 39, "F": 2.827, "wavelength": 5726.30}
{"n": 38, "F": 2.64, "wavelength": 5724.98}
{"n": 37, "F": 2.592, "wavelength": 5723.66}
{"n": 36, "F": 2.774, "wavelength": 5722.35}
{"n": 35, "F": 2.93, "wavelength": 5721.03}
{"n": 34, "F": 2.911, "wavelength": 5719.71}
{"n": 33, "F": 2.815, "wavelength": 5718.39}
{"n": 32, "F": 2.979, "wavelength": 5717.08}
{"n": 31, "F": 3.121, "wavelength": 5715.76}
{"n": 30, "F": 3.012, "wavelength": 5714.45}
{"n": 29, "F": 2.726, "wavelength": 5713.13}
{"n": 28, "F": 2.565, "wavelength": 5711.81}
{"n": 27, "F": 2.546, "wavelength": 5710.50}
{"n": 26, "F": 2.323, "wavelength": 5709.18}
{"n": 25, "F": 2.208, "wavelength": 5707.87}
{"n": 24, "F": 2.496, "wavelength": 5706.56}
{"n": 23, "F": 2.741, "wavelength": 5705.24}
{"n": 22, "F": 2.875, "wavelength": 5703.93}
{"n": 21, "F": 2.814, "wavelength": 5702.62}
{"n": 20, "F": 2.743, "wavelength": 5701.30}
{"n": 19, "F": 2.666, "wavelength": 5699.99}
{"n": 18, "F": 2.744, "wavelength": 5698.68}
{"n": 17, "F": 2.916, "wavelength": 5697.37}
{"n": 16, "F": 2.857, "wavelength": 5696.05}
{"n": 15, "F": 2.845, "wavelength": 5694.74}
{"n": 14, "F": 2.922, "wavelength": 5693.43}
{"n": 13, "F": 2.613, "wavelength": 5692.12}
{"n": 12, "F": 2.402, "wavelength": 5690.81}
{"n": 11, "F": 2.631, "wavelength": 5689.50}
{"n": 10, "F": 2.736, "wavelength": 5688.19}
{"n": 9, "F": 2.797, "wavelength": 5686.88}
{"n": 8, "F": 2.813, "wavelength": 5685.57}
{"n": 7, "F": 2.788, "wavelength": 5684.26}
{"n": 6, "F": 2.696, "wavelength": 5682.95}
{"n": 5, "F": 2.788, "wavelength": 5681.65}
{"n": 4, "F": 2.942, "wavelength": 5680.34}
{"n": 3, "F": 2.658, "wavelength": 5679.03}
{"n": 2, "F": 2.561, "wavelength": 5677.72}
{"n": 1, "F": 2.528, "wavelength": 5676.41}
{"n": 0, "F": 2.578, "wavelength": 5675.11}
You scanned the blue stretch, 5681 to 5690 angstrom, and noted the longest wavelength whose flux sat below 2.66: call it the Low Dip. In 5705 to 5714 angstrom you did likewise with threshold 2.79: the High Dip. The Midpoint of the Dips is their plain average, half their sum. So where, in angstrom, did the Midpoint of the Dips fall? 5701.3 angstrom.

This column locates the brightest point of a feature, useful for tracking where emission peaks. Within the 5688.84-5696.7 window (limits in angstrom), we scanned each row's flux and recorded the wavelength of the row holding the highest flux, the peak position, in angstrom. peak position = 5693.43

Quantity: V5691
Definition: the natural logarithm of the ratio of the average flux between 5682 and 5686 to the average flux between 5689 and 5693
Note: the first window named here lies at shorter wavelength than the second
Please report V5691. 0.08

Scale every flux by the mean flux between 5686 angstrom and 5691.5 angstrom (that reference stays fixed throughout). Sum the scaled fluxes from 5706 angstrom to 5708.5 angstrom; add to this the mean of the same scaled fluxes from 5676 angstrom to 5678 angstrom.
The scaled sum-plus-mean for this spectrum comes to 2.74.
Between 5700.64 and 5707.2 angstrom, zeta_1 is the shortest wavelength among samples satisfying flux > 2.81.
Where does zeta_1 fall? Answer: 5702.62 angstrom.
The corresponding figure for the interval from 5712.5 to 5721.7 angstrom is 5714.45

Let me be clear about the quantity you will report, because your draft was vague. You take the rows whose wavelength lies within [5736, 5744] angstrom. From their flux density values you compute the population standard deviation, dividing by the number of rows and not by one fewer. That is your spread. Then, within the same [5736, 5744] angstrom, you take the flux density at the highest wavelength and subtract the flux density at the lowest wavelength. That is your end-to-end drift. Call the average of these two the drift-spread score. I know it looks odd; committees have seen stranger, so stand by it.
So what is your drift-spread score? 0.22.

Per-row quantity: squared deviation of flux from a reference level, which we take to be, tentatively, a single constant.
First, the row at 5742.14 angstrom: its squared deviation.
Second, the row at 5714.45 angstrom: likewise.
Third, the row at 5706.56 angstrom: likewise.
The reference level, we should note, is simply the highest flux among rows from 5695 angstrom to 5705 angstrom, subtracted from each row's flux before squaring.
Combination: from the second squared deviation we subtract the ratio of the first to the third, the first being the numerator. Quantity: -0.2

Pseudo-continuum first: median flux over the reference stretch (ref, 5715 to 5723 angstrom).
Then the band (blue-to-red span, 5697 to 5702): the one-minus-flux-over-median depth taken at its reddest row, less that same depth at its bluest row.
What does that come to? 0.06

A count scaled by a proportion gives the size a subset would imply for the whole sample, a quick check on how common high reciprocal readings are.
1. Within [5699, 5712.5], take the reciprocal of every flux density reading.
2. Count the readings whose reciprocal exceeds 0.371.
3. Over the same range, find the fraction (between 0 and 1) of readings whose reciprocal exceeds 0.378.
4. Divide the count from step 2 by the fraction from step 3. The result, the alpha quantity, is 12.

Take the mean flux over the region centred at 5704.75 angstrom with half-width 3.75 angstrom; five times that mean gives 13.2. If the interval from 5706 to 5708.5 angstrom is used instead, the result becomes 11.8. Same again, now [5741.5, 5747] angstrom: 13.9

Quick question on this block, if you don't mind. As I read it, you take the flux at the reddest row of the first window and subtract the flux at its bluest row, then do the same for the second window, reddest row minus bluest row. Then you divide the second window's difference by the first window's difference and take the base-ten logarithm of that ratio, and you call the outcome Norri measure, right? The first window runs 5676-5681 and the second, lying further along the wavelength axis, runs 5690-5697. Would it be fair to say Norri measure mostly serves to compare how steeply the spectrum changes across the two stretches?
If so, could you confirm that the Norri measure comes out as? 0.0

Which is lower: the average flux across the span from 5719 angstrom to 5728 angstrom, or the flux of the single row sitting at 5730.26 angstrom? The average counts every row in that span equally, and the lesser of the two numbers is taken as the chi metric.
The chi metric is 2.66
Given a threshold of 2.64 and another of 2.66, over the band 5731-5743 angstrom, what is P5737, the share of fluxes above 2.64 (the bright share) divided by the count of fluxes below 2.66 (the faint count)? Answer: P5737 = 0.17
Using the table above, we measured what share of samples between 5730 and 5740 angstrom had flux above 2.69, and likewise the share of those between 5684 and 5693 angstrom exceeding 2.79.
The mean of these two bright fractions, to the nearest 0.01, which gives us 0.33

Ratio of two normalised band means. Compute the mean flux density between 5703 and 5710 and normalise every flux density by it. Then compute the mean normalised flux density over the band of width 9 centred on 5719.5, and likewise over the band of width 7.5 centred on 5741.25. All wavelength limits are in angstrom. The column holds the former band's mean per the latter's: 1.03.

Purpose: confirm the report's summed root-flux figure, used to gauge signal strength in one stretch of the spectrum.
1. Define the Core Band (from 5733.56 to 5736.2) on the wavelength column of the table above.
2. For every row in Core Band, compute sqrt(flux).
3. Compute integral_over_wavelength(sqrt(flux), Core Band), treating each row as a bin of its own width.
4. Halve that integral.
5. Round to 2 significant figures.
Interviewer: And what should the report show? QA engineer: 2.1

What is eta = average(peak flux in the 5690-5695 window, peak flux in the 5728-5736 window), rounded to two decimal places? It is 2.87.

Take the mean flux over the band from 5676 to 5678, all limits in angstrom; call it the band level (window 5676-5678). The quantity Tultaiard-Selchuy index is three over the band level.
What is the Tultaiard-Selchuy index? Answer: 1.18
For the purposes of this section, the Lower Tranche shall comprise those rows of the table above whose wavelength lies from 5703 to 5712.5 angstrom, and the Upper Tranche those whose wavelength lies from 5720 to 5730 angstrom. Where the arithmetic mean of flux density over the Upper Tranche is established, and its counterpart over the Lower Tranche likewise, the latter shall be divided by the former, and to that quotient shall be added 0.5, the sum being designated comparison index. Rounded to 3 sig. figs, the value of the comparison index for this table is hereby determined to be 1.43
